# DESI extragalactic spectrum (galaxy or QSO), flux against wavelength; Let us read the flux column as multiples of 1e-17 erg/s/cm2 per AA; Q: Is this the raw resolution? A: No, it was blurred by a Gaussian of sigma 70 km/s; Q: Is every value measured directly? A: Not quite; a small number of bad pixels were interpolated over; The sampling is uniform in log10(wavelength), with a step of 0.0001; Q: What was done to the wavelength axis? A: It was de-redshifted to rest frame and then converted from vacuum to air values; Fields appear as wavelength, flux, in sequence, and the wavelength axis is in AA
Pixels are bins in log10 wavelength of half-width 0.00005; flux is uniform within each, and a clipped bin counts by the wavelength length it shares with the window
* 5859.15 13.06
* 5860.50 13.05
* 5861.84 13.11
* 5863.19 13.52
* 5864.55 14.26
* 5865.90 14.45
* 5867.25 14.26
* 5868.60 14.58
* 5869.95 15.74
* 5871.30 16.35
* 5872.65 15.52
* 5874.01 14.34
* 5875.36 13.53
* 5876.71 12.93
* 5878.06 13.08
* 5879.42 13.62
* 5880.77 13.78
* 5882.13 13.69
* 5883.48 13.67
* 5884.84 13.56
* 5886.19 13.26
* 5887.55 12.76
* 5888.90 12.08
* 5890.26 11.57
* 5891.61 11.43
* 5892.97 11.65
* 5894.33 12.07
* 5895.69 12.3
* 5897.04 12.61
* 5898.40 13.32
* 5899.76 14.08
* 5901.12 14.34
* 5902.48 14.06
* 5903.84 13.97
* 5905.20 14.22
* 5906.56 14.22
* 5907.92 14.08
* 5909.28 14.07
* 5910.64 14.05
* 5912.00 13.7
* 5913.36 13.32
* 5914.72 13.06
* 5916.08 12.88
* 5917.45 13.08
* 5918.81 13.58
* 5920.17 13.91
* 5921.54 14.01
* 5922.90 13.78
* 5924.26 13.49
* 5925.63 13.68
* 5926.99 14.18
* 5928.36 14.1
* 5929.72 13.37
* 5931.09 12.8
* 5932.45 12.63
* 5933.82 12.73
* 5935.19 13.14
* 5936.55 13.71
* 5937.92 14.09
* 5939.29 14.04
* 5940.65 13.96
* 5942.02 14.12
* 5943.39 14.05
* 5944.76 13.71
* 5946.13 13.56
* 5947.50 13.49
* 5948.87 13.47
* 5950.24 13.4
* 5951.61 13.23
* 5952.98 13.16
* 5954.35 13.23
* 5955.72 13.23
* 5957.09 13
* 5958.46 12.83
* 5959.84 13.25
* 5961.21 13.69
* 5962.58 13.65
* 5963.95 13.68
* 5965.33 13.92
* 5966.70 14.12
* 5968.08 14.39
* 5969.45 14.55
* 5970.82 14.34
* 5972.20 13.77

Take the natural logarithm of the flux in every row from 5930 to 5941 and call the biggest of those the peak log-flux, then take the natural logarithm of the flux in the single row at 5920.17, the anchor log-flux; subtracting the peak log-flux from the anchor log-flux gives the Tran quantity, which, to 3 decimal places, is -0.013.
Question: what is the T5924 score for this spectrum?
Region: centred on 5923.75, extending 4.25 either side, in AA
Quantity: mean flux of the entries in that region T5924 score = 13.8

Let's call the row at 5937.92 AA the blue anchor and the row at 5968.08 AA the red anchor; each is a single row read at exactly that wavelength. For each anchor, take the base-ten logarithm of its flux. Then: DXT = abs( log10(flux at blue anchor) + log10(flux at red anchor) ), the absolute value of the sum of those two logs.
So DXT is 2.31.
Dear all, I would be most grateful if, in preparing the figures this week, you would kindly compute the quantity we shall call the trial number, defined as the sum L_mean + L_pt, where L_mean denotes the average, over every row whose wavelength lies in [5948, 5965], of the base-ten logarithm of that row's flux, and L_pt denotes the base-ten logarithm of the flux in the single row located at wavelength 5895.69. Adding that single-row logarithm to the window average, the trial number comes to 2.21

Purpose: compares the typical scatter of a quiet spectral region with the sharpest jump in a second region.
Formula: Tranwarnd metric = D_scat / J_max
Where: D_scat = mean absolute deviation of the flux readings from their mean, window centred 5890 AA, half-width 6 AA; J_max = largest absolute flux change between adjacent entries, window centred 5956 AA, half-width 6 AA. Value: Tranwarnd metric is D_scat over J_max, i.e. 1.4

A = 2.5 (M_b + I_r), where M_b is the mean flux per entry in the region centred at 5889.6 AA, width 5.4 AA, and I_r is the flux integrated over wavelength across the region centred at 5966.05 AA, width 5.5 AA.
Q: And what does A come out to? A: 223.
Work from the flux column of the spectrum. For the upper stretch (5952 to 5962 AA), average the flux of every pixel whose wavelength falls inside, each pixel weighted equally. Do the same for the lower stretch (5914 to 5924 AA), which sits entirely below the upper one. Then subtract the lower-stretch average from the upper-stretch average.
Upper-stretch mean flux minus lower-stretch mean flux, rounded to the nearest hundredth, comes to -0.27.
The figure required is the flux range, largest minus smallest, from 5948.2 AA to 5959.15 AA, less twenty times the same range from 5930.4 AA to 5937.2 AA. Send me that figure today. -21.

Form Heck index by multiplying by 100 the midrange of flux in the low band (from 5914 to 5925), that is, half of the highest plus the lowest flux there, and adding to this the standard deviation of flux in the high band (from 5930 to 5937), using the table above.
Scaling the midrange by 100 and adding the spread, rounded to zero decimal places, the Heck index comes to 1345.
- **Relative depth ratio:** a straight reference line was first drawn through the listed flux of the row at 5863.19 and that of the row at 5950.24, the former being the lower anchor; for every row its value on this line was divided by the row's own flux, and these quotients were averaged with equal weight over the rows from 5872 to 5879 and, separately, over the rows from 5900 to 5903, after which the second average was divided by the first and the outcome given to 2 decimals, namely 0.97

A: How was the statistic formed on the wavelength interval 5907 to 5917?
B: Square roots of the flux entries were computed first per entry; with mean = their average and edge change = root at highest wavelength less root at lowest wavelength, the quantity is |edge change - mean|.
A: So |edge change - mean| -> 3.85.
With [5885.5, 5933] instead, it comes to 3.73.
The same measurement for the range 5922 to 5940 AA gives 3.64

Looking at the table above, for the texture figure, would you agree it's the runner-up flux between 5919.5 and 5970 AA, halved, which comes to 7.2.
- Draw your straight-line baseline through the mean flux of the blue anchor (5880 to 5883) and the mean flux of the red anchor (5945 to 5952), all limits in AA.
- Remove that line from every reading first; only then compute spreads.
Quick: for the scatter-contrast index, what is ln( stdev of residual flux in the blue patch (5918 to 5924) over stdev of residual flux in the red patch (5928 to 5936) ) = -1.1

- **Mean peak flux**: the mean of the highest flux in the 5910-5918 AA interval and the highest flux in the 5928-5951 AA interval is 14.1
